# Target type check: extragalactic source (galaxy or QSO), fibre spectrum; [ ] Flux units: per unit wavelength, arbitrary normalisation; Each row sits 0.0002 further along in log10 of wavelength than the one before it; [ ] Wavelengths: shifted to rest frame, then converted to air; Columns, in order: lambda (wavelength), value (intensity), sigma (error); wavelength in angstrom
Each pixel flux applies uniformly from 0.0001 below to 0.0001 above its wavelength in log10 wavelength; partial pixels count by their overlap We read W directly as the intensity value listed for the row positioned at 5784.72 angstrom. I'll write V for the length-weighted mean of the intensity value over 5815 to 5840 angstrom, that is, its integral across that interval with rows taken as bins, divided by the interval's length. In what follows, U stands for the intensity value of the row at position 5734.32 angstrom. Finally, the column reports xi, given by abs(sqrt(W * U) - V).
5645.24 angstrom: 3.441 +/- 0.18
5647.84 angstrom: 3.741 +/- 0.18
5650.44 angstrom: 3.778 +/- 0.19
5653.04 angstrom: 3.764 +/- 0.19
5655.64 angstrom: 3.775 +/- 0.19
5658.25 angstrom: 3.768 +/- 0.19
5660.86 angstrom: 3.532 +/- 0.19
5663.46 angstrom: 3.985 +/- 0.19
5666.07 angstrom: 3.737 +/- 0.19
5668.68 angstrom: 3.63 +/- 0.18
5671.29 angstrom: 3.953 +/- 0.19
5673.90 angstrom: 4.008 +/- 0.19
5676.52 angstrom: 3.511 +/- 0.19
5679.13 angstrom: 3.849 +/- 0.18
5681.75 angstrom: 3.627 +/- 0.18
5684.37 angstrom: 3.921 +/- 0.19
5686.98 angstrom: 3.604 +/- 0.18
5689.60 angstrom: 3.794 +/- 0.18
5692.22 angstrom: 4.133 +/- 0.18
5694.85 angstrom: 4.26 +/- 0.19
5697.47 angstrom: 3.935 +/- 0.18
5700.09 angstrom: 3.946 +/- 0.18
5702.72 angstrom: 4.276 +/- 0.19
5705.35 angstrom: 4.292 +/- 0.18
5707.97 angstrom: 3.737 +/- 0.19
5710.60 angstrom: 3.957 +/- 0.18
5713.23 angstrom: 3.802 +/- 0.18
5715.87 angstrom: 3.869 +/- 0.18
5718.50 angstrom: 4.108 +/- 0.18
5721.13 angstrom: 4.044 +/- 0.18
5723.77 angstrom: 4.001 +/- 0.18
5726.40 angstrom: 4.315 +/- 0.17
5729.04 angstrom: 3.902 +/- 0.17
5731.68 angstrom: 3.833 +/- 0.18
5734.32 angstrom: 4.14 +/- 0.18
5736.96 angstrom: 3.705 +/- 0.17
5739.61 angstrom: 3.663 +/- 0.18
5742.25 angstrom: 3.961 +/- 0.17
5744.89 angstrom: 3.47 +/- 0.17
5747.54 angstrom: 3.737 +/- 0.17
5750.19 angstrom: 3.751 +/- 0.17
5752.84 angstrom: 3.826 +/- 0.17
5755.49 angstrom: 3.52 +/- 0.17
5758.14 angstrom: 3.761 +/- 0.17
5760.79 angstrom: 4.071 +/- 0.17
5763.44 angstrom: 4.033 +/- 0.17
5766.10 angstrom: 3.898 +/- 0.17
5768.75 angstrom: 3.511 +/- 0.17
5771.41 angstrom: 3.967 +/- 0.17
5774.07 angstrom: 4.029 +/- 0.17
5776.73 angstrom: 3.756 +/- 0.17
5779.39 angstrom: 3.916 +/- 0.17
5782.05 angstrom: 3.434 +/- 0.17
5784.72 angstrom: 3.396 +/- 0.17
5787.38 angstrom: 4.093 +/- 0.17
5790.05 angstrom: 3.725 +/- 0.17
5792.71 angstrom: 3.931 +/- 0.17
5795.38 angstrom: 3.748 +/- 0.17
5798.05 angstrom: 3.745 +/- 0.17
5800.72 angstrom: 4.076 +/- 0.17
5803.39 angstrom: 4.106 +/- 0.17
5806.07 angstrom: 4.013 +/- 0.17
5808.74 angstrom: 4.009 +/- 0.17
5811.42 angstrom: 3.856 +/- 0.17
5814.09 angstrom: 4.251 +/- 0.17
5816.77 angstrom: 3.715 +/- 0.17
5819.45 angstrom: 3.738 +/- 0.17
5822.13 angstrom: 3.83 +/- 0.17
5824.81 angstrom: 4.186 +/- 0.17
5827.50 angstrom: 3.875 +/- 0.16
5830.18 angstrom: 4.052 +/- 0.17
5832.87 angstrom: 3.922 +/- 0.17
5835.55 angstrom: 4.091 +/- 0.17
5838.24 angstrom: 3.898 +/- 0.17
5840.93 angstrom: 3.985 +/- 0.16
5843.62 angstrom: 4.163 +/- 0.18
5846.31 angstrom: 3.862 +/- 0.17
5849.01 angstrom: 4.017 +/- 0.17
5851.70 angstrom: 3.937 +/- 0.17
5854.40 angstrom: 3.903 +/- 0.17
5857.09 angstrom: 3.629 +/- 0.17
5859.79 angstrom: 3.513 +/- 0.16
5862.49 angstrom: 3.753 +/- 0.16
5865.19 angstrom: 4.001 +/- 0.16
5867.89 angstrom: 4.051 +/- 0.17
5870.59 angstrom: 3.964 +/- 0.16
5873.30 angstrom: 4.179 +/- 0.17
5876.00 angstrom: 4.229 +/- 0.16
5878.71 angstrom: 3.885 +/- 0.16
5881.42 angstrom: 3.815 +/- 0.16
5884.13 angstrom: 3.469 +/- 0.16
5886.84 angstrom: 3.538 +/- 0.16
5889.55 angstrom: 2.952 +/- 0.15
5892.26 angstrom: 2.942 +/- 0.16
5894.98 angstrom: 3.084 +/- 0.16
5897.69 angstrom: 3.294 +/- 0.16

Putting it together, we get 0.18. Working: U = 4.14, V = 3.93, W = 3.396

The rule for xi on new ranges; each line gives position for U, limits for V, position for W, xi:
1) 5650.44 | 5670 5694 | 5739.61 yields 0.11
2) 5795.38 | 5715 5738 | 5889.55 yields 0.67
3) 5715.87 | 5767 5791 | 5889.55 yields 0.38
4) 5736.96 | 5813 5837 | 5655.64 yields 0.22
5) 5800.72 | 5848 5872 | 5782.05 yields 0.12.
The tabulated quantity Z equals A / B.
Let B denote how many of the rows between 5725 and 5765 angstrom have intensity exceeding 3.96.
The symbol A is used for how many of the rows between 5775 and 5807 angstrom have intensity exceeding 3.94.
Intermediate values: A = 4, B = 5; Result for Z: 0.80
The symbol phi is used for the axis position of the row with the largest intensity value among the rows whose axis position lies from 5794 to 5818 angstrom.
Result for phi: 5814.09 angstrom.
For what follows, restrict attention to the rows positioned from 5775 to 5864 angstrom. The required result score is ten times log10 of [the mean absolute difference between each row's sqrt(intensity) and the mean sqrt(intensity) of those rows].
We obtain -13.9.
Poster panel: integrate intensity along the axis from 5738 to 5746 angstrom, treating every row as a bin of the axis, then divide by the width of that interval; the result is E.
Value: 3.70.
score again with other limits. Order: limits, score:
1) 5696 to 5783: -13.5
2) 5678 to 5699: -13.6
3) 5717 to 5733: -15.2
